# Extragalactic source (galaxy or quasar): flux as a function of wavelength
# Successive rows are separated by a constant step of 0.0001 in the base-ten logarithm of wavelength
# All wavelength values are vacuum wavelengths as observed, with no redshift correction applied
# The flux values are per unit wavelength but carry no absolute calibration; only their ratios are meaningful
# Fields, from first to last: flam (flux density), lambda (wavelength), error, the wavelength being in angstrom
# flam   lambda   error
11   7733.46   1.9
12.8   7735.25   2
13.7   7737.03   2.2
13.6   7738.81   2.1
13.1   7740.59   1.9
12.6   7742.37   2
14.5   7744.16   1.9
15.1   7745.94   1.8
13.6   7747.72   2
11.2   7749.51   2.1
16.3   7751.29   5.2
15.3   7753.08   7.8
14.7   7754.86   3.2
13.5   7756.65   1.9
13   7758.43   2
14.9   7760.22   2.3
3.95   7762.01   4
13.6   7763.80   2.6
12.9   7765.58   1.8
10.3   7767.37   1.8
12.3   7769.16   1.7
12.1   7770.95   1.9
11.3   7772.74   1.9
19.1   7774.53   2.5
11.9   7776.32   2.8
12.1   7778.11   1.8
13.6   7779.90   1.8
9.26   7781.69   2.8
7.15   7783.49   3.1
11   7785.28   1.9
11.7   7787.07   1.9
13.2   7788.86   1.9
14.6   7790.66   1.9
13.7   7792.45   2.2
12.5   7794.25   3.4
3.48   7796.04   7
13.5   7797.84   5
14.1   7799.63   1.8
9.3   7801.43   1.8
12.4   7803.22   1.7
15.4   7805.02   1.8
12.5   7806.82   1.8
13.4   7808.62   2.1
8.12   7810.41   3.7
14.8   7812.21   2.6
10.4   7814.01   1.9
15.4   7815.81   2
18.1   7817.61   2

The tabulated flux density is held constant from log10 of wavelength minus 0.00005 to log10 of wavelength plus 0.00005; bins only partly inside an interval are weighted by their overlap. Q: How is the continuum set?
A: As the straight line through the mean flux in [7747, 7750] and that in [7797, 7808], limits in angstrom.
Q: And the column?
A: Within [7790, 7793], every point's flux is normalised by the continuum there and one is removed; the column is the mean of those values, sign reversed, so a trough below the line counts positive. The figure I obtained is -0.11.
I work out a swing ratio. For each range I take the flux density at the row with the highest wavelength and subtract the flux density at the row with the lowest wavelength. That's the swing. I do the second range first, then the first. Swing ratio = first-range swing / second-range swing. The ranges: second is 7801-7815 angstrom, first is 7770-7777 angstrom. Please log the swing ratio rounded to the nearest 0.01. -0.18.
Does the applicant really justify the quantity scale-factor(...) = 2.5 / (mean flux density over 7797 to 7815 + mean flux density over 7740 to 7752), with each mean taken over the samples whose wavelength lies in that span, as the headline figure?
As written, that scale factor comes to 0.0956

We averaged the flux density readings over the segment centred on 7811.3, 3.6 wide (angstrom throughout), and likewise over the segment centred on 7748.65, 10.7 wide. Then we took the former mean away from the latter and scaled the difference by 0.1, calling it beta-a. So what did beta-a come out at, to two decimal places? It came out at 0.29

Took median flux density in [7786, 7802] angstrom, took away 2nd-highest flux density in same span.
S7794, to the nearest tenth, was -0.9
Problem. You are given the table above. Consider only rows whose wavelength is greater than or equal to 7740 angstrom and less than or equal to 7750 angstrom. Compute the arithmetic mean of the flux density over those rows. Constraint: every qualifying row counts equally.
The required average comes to 13.4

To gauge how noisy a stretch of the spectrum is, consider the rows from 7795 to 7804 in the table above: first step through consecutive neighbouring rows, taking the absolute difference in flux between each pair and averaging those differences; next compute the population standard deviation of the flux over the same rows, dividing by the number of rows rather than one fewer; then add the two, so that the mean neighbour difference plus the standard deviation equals 8.5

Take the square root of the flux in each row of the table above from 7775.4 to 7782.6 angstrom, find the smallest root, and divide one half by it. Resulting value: 0.164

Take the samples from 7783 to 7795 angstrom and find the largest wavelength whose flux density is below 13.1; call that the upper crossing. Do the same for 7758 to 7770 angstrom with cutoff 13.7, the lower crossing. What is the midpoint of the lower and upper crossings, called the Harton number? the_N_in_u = 7781.7 angstrom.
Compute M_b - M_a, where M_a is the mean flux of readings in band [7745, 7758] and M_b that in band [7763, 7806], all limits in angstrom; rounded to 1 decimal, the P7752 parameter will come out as -2.1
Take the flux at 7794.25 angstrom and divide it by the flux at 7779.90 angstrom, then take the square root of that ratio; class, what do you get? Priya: 0.96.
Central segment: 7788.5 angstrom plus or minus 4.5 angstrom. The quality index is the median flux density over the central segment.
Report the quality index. 13.2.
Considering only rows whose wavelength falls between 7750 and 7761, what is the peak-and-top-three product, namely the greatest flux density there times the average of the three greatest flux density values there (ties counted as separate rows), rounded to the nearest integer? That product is 253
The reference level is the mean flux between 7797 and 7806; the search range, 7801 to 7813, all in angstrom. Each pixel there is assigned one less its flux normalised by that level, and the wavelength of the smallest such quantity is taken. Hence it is 7805.02 angstrom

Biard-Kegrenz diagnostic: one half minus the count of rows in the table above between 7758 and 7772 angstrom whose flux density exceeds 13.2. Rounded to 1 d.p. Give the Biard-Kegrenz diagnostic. -1.5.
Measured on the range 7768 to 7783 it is -1.5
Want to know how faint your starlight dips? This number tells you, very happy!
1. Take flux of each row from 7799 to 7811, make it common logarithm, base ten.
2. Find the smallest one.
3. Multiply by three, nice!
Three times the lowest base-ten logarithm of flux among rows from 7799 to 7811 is 2.7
